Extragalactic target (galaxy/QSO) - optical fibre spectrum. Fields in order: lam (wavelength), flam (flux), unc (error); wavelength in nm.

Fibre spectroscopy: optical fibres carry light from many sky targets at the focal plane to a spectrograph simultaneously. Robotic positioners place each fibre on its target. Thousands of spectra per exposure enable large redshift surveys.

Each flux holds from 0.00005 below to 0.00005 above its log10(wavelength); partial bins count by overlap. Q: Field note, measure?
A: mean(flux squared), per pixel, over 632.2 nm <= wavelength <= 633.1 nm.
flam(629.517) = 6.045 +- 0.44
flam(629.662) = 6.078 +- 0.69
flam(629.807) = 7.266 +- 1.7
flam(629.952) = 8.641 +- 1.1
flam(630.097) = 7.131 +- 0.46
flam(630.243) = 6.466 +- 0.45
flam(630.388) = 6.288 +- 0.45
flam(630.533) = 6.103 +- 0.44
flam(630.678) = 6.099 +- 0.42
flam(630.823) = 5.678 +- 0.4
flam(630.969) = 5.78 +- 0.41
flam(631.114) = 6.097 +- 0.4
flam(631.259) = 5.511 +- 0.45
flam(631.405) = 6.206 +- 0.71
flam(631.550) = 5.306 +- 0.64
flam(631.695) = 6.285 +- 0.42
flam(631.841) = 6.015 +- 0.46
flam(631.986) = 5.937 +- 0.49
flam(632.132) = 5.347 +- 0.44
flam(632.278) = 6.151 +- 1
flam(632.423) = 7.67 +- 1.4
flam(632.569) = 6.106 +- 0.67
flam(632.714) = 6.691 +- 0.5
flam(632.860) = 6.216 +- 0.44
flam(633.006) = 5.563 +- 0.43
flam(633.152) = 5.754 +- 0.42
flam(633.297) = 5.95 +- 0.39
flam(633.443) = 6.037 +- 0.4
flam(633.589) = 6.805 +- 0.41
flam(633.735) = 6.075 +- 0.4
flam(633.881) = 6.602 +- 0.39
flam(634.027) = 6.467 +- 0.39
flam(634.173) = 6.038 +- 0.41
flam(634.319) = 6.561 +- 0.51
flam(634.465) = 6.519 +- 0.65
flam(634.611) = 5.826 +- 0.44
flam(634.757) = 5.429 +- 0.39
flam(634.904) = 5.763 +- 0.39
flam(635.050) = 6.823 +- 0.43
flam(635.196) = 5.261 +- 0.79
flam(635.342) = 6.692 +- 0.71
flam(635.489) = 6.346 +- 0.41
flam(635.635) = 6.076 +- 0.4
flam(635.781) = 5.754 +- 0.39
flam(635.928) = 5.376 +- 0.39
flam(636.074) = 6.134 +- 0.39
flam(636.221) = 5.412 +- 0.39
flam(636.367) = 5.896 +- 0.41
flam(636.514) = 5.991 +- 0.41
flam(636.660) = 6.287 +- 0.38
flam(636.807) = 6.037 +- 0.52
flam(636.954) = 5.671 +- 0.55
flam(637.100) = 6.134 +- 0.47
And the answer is 41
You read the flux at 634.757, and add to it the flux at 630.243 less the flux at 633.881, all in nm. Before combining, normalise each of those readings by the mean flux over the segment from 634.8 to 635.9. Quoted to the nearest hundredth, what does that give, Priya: 0.87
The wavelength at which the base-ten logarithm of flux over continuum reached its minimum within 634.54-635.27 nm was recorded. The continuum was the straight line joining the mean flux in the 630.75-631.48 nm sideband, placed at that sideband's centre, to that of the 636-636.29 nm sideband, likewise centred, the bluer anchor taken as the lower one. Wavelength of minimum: 635.196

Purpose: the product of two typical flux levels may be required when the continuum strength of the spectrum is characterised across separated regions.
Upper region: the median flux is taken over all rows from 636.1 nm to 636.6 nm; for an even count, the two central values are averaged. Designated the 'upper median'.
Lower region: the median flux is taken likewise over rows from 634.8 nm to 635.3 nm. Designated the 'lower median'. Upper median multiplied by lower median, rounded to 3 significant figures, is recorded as 34.0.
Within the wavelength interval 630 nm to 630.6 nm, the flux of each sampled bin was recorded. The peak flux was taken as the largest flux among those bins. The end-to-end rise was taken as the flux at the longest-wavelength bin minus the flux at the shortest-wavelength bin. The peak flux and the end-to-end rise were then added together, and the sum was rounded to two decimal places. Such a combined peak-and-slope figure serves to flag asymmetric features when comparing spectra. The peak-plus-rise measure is 6.10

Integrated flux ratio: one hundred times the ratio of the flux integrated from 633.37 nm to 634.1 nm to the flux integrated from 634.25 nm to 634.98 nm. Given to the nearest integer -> 106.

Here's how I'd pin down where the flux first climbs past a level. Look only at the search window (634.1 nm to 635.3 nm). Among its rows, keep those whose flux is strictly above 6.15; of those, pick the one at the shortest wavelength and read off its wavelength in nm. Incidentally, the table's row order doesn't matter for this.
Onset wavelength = 634.319 nm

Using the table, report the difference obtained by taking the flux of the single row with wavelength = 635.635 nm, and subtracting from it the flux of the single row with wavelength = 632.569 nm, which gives 0.0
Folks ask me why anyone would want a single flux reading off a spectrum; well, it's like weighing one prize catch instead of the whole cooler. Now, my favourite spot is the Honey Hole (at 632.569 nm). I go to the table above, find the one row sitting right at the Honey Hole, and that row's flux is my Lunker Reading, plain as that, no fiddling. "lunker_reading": 6.106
